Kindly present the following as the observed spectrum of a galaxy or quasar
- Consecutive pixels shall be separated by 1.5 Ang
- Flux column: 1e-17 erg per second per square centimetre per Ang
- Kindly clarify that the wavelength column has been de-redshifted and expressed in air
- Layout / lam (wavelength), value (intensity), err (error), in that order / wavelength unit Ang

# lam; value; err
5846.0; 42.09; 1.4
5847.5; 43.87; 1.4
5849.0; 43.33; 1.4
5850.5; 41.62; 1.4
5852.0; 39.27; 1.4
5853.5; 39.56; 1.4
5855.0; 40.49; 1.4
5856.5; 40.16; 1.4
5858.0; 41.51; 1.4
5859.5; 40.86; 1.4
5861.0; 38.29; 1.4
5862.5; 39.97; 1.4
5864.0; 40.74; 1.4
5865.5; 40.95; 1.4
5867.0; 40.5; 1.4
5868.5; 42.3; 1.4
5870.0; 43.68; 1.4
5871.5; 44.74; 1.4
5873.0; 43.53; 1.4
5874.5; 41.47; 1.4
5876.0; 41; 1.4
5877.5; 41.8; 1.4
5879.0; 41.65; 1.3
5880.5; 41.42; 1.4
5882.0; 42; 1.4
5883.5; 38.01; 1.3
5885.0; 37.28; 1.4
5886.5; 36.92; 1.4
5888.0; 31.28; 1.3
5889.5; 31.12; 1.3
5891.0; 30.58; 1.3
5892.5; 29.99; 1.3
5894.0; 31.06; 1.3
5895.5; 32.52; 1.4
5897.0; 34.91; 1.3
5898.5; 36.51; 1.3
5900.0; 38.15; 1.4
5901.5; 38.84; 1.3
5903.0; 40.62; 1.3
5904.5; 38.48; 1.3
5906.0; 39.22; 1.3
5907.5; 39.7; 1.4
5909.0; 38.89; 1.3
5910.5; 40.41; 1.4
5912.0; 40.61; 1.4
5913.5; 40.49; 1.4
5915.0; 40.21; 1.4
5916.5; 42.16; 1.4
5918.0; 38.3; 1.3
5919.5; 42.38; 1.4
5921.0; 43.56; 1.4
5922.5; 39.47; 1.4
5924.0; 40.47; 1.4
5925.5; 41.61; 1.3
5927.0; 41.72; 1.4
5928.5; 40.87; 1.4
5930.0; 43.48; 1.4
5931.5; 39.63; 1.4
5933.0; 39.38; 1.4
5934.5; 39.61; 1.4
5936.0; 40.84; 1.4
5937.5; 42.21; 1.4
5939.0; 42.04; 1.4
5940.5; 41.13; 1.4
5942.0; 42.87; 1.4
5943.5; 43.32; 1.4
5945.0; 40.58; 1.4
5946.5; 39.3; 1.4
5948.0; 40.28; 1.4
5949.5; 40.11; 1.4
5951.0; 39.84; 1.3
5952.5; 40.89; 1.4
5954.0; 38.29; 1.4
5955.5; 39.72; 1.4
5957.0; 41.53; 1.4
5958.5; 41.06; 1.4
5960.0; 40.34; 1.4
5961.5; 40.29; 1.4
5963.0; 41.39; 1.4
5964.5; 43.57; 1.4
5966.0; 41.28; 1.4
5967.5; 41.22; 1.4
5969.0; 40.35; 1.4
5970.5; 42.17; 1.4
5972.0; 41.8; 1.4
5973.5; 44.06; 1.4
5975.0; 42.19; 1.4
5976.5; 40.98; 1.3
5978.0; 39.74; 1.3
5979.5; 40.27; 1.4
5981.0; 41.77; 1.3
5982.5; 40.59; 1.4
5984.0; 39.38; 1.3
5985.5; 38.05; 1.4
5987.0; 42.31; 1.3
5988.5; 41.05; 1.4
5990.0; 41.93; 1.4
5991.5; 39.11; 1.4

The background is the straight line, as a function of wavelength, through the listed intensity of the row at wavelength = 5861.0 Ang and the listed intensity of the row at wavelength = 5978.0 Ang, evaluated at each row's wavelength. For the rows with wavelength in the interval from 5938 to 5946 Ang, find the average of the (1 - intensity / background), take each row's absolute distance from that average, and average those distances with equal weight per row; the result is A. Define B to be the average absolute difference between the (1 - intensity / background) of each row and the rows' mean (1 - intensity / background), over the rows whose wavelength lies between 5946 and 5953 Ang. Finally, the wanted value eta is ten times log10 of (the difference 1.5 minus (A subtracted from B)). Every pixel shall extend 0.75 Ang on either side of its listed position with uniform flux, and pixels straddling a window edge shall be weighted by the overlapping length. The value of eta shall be 1.80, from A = 0.023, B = 0.010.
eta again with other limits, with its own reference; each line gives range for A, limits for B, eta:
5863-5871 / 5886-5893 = 1.69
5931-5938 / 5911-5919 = 1.76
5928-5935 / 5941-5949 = 1.75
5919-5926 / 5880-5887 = 1.69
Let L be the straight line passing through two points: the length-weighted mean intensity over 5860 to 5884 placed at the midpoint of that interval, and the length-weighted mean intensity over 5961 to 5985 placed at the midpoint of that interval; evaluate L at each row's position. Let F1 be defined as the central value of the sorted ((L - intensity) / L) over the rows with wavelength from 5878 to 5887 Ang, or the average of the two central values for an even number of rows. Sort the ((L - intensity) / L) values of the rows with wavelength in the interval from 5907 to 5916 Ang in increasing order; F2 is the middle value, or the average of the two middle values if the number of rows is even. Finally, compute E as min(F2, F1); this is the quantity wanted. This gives 0.025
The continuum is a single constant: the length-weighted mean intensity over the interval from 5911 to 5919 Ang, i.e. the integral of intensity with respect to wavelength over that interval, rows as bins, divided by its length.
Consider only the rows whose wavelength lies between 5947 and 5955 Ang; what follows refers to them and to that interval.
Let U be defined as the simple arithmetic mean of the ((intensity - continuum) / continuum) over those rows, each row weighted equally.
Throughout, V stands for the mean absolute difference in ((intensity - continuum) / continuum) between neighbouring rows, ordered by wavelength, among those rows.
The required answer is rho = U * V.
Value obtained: -0.0003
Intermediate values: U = -0.01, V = 0.025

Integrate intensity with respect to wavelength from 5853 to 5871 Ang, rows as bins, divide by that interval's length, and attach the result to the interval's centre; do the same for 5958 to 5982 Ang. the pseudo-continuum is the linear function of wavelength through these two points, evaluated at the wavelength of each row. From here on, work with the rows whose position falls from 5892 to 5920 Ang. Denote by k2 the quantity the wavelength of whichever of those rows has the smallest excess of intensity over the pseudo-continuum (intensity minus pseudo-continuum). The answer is 5892.5 Ang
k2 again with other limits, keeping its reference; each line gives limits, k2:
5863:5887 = 5886.5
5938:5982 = 5954.0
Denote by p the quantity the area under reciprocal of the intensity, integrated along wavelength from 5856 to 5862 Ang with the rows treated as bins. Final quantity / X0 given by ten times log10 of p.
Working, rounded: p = 0.15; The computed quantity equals -8.3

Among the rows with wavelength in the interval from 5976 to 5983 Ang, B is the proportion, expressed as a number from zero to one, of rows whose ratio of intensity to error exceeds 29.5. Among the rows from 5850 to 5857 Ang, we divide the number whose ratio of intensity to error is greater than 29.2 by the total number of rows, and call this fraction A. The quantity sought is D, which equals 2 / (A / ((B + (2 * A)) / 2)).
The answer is 5.0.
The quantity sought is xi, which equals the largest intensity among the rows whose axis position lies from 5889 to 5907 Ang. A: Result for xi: 40.62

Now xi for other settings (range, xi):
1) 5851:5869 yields 42.3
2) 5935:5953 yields 43.32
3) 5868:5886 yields 44.74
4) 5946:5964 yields 41.53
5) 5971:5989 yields 44.06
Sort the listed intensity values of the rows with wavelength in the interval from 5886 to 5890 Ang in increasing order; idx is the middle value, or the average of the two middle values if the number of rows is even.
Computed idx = 31.3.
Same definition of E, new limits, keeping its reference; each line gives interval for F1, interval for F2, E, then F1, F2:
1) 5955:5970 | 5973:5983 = 0.004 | 0.00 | 0.007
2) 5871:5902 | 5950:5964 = 0.023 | 0.08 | 0.023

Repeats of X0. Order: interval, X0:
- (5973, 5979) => -8.4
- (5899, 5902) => -11.1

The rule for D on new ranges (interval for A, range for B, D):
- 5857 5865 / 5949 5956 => 3.0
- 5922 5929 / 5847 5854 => 3.5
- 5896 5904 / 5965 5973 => 3.0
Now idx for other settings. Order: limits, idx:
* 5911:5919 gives 40.5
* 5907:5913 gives 40.1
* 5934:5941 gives 41.1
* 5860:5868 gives 40.5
